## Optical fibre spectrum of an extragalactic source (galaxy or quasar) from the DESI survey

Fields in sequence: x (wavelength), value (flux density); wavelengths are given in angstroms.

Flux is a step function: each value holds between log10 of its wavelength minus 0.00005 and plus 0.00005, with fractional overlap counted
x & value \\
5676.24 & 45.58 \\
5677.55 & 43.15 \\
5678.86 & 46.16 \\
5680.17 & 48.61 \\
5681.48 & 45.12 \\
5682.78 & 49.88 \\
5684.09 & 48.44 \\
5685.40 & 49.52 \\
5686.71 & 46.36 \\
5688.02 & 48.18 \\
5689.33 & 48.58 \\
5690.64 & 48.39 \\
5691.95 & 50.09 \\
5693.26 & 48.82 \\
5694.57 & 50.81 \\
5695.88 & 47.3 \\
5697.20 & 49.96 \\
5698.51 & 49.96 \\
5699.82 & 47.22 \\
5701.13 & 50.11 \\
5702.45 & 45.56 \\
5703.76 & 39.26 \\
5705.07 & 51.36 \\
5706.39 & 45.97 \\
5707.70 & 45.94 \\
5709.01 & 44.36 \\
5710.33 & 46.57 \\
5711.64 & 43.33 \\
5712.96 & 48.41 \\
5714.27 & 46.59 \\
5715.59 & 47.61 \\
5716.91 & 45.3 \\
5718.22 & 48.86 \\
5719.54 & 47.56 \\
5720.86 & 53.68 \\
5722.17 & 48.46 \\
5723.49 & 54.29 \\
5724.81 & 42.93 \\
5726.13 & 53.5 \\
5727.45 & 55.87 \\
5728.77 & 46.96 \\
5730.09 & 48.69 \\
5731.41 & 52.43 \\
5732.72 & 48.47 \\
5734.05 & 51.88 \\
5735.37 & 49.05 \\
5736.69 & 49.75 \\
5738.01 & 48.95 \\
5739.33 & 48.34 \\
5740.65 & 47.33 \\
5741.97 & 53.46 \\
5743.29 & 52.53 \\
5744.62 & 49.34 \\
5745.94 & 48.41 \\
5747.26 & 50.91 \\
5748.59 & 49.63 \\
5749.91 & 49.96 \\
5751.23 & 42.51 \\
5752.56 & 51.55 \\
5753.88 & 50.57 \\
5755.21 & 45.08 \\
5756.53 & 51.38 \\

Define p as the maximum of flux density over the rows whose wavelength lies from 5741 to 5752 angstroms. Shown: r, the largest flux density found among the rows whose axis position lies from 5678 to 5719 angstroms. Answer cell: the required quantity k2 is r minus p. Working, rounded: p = 53.46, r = 51.36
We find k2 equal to -2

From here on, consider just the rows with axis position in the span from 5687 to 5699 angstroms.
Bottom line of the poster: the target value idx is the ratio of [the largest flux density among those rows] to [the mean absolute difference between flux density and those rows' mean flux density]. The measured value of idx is 53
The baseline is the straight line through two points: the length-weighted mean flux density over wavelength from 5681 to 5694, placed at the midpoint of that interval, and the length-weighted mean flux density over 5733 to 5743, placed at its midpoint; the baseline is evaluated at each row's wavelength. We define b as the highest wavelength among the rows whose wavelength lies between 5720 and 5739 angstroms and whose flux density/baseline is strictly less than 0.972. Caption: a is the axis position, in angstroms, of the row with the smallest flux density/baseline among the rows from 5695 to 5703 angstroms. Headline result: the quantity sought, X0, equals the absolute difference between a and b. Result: 26.3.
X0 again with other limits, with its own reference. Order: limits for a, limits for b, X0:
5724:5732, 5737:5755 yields 26.4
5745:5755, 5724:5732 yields 22.5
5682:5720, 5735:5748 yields 42.2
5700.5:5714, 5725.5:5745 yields 36.9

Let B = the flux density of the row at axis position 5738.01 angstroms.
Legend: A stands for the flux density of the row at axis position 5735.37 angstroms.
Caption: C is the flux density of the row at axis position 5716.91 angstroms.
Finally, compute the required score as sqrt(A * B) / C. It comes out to 1.08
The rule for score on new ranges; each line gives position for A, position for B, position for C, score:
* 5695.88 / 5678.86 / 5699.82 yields 0.99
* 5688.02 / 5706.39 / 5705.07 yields 0.92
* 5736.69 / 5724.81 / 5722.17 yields 0.95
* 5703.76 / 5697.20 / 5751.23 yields 1.04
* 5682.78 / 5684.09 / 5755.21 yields 1.09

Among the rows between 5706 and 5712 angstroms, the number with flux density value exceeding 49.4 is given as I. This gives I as 0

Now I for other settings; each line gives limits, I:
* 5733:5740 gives 2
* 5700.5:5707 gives 2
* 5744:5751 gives 3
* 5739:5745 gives 2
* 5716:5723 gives 1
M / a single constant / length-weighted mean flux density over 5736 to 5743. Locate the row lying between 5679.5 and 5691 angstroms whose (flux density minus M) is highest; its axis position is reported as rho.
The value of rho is 5682.78 angstroms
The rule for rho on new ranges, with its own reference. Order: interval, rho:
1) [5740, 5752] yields 5741.97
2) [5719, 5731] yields 5727.45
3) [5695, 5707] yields 5705.07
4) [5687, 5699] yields 5694.57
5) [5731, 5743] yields 5741.97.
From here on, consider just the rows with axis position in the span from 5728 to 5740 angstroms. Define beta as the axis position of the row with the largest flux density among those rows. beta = 5731.41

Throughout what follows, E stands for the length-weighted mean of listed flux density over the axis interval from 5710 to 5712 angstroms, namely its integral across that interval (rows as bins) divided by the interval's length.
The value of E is 45.0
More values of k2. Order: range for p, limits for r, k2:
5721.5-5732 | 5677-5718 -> -5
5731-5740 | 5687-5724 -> 2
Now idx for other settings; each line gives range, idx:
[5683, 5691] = 76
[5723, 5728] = 13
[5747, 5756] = 19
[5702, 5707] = 16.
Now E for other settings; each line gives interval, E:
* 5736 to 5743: 49.8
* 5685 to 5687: 48.0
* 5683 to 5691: 48.3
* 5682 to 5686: 49.2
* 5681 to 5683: 47.4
